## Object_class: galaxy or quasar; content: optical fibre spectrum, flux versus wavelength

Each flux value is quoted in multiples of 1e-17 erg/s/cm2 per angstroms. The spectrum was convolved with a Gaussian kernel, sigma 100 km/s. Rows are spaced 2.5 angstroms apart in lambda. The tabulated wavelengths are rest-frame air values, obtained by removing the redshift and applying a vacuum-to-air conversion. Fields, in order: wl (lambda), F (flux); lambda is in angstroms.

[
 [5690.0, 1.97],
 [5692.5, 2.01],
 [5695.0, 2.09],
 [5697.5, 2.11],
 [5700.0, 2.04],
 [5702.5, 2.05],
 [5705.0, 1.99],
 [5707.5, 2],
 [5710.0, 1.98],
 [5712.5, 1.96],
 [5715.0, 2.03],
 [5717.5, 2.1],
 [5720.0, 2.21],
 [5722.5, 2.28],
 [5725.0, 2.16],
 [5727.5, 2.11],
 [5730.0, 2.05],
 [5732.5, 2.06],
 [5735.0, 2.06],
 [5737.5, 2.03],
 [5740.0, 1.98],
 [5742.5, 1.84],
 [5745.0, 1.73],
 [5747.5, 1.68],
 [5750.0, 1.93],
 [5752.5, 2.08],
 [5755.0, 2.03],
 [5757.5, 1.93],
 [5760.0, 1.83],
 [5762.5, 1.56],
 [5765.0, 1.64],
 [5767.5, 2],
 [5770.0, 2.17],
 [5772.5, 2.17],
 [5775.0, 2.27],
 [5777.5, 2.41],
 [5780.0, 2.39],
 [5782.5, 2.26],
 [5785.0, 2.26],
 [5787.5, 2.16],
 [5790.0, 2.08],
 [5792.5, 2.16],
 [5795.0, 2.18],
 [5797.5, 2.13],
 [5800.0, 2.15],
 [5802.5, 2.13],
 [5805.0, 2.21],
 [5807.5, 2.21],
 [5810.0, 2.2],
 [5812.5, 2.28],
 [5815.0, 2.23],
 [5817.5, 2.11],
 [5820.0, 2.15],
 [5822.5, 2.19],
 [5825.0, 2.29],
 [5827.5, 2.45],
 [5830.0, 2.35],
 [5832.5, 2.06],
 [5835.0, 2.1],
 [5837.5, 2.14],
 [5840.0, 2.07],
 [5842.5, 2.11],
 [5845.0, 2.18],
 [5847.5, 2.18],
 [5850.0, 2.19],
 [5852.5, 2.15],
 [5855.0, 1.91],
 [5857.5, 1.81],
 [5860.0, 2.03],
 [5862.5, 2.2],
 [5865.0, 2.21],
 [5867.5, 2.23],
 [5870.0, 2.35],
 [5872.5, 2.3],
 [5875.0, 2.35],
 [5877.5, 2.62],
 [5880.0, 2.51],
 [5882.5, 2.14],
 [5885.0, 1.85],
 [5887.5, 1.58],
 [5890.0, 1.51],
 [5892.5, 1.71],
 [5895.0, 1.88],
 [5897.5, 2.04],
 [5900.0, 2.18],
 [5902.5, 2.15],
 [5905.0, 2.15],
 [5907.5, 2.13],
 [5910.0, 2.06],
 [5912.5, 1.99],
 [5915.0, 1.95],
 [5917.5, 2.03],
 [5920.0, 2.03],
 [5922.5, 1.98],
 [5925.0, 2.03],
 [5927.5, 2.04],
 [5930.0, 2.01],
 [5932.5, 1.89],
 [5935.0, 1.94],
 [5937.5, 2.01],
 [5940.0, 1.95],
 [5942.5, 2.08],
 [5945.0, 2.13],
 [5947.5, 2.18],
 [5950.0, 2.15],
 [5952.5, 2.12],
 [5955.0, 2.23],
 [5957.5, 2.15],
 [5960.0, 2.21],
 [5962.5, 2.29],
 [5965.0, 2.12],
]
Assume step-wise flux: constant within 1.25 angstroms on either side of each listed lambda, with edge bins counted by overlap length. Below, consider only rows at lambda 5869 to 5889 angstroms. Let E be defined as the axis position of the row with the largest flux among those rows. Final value 5877.5 angstroms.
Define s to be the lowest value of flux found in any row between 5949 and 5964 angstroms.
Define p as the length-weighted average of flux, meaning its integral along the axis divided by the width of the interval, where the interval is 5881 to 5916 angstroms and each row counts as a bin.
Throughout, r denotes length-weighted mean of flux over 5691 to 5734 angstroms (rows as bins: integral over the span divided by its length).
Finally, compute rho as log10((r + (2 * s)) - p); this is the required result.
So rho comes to 0.64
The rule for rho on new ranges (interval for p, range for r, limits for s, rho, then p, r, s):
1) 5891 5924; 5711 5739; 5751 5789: 0.50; 2.02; 2.09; 1.56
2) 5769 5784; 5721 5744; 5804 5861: 0.53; 2.28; 2.06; 1.81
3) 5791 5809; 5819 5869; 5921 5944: 0.58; 2.17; 2.15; 1.89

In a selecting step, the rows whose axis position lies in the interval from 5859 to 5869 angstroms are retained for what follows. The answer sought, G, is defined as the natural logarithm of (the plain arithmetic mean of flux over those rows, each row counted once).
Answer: 0.77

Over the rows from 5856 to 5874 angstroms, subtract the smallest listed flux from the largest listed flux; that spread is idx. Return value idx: 0.54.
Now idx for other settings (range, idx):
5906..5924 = 0.18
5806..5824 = 0.17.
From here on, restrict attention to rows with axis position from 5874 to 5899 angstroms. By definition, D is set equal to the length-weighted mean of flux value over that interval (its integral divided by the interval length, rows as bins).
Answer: 2.02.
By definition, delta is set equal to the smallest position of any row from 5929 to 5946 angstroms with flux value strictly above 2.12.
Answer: 5945.0 angstroms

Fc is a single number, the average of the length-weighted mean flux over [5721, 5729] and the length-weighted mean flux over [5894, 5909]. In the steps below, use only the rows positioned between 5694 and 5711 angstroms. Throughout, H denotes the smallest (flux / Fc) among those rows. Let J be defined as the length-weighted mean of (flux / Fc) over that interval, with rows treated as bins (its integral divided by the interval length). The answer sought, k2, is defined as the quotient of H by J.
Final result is 0.97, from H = 0.927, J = 0.95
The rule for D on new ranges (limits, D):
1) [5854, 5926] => 2.07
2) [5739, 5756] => 1.89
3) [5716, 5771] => 1.97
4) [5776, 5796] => 2.24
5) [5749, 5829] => 2.13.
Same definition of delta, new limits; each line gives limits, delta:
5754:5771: 5770.0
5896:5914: 5900.0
